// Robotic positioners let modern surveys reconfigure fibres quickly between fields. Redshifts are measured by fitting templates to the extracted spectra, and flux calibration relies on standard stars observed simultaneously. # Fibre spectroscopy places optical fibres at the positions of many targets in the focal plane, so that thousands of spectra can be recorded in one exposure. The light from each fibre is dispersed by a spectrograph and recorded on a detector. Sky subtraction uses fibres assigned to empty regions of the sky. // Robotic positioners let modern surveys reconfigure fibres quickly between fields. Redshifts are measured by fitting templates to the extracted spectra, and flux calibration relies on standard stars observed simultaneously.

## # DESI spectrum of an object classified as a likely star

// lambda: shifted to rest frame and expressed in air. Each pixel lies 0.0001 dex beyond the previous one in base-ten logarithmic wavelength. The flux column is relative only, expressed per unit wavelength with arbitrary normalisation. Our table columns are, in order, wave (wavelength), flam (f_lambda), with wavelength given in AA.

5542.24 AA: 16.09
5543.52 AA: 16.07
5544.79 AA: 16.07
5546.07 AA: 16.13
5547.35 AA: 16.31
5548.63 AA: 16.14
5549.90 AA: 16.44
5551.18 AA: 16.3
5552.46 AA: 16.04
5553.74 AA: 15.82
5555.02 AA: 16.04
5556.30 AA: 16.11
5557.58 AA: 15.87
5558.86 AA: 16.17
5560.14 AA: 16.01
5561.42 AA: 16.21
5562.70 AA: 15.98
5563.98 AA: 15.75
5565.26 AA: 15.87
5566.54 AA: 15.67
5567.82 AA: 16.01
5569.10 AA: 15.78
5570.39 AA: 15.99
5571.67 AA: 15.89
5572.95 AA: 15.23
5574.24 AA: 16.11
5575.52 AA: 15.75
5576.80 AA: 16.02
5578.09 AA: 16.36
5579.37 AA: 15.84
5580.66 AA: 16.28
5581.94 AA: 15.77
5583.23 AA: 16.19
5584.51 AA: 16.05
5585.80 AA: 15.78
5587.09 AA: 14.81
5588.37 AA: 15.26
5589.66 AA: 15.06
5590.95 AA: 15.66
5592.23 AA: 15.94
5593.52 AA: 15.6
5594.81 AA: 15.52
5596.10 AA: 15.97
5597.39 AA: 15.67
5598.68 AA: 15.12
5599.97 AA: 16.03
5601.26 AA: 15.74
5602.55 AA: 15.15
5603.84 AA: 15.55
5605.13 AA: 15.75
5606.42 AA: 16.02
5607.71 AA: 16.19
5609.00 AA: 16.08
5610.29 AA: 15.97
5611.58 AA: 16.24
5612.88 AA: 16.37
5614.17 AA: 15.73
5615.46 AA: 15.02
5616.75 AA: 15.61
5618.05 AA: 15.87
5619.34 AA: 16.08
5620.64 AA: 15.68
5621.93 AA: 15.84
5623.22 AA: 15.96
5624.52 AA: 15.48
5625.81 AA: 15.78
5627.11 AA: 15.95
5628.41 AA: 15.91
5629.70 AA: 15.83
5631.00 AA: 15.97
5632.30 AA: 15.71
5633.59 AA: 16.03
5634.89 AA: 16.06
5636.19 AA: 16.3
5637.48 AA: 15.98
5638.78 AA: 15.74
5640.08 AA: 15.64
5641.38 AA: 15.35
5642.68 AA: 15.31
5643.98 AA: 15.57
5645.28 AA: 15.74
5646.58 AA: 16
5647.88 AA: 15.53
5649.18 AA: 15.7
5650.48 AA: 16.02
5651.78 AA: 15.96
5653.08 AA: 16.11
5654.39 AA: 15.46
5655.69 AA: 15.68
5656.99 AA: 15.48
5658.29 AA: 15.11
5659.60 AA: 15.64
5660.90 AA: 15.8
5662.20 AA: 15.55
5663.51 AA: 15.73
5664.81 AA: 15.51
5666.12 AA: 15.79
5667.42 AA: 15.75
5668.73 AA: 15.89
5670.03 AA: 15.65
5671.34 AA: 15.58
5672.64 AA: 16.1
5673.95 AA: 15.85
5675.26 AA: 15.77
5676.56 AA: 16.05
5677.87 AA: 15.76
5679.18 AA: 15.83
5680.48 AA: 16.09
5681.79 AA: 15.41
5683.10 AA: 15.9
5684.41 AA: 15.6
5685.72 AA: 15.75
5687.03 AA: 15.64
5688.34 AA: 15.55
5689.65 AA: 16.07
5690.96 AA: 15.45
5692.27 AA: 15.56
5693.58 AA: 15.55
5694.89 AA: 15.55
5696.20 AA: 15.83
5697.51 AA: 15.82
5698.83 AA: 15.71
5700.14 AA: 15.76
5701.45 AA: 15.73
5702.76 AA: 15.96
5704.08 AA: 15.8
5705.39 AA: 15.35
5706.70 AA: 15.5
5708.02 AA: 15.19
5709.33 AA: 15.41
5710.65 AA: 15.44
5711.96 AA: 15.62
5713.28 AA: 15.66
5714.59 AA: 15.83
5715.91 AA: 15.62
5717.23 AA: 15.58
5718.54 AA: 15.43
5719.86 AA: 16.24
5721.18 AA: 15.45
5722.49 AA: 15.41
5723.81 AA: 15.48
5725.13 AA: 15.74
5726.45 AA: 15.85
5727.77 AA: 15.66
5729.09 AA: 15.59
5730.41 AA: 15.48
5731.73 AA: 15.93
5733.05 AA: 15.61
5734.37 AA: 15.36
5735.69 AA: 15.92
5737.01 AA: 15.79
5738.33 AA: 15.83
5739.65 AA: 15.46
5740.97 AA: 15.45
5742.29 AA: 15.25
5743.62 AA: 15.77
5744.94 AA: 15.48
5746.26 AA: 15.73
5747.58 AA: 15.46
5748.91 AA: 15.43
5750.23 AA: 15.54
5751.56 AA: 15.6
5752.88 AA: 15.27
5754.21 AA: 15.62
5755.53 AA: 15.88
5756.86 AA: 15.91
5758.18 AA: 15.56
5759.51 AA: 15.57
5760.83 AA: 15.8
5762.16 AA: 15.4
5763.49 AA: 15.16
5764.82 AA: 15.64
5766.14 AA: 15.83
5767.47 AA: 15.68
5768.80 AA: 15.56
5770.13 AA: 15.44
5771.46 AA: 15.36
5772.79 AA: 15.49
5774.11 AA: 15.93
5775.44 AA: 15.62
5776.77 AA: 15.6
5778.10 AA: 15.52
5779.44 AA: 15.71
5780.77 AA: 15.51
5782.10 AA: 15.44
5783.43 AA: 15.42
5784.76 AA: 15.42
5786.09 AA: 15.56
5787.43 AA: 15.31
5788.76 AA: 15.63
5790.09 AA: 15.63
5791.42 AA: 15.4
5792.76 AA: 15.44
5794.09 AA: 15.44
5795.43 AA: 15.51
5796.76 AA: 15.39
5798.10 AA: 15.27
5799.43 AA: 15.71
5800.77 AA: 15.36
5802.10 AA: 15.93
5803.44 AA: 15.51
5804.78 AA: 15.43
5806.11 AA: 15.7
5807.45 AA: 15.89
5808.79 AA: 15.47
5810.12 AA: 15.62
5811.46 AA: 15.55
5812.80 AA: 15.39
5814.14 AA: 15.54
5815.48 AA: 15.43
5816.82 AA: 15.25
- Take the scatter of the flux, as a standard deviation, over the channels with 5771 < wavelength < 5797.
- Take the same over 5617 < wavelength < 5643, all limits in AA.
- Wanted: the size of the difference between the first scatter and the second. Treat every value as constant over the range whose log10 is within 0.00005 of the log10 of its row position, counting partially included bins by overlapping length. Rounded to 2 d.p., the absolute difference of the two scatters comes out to 0.10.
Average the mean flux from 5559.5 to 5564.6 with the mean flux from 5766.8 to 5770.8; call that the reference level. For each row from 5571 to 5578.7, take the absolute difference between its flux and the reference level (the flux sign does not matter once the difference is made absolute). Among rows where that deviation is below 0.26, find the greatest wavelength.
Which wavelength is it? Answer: 5576.80 AA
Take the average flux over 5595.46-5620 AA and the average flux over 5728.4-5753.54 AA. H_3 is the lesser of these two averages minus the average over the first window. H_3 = -0.22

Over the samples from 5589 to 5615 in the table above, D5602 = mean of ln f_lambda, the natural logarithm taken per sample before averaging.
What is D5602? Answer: 2.76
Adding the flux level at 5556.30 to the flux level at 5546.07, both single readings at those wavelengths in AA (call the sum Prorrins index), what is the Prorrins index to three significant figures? 32.2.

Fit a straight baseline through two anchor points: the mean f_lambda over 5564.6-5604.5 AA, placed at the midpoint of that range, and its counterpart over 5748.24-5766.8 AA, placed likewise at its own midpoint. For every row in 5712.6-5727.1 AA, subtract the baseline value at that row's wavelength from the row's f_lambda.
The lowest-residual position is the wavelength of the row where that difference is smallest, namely 5722.49 AA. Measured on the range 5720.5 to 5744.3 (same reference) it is 5742.29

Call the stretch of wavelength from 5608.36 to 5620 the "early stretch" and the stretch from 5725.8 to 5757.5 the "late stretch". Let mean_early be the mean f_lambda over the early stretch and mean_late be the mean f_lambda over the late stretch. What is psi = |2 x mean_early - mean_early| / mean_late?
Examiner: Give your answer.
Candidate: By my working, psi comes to 1.02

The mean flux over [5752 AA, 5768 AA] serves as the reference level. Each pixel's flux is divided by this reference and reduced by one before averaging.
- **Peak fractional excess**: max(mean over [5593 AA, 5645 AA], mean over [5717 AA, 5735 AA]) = 0.011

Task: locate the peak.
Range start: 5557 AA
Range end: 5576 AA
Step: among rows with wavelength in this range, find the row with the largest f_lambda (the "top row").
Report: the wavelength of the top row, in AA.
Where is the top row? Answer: 5561.42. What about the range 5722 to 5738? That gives 5731.73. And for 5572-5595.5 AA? 5578.09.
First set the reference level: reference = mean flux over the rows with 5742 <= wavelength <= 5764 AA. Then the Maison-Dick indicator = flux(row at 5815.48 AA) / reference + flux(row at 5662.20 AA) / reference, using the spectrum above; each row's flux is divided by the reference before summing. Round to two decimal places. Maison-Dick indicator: 1.99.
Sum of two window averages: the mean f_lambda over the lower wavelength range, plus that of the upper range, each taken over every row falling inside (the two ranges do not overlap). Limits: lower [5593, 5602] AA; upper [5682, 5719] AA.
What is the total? 31.3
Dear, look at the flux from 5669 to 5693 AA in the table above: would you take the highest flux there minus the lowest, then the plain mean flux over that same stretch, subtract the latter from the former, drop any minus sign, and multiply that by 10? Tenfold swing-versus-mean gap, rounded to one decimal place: 150.7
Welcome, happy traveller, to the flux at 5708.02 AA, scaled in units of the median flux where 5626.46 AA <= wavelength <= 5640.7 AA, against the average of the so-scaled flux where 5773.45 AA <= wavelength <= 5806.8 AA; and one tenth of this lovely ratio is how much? 0.098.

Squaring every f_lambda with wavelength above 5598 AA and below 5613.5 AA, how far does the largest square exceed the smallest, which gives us 39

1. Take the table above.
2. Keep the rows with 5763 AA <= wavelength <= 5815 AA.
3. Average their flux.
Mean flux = 15.5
